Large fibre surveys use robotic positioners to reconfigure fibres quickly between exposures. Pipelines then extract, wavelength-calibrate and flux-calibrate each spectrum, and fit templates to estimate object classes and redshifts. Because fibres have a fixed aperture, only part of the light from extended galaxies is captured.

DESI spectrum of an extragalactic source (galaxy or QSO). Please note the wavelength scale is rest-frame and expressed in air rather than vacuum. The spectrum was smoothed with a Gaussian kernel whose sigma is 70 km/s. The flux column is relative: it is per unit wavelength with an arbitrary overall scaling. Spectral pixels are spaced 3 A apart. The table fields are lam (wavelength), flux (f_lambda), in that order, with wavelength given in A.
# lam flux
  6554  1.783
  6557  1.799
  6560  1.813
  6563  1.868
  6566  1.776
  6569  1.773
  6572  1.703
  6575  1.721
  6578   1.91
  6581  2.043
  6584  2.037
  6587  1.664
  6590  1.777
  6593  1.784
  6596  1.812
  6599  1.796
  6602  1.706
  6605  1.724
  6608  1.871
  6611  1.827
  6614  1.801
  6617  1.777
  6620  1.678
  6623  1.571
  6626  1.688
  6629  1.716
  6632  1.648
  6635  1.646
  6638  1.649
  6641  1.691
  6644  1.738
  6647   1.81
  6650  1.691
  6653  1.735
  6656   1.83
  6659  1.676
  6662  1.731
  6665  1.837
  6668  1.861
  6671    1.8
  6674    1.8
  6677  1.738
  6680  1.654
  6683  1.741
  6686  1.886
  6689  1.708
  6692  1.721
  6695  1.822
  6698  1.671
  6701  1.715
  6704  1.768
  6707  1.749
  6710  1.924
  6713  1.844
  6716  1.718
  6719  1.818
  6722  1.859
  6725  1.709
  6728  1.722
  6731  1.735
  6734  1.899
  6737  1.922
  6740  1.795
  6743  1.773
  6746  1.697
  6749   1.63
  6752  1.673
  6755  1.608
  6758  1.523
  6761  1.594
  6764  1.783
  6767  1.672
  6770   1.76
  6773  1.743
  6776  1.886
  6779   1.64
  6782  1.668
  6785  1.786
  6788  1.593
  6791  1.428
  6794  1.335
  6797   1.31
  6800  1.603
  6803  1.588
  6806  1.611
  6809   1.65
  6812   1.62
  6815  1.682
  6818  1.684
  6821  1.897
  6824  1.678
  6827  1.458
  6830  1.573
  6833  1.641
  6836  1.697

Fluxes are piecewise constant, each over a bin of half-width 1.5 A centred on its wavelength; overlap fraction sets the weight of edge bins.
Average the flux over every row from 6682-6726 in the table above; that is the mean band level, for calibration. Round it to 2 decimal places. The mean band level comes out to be 1.78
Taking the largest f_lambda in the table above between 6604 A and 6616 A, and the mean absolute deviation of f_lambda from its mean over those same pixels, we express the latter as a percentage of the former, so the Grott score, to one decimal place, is 2.3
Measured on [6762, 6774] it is 1.9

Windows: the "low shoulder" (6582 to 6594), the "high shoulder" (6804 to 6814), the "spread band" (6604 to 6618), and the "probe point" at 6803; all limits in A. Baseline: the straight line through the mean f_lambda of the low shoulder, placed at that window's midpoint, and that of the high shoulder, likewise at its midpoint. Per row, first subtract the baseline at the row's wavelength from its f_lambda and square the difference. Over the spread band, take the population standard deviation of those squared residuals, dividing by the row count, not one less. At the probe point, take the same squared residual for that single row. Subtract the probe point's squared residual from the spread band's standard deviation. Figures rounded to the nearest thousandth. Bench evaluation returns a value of 0.001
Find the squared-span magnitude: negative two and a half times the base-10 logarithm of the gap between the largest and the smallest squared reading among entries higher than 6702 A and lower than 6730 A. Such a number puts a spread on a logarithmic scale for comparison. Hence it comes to 0.3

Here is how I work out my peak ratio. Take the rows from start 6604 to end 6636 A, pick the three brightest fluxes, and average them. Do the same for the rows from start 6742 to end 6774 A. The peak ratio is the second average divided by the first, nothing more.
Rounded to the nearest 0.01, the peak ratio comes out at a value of 0.97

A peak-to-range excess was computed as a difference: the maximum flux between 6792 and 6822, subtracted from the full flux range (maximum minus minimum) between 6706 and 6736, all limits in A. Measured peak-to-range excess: -1.68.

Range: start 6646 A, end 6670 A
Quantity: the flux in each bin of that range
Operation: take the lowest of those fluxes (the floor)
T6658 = 1.676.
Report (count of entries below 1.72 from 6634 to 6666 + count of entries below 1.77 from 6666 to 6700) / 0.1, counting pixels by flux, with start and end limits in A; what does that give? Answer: 110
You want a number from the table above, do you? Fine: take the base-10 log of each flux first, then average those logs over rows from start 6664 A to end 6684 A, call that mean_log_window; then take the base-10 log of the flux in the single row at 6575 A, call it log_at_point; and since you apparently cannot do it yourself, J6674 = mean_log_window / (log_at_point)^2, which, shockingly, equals 4.5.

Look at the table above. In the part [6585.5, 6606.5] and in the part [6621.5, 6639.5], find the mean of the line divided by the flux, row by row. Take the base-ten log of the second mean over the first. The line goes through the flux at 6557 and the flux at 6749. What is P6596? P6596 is 0.018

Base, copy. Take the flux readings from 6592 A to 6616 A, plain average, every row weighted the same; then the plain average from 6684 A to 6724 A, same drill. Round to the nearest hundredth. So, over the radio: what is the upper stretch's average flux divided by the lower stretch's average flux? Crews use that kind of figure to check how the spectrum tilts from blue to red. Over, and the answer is 1.00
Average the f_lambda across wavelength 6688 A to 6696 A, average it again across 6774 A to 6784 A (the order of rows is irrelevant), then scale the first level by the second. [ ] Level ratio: 1.01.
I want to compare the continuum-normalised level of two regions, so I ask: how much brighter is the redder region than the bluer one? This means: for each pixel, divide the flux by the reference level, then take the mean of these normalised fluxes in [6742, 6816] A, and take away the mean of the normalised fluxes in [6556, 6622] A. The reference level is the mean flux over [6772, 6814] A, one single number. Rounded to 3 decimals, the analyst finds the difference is -0.105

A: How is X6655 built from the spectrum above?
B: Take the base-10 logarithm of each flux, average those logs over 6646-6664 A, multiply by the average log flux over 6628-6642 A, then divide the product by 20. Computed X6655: 0.0027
